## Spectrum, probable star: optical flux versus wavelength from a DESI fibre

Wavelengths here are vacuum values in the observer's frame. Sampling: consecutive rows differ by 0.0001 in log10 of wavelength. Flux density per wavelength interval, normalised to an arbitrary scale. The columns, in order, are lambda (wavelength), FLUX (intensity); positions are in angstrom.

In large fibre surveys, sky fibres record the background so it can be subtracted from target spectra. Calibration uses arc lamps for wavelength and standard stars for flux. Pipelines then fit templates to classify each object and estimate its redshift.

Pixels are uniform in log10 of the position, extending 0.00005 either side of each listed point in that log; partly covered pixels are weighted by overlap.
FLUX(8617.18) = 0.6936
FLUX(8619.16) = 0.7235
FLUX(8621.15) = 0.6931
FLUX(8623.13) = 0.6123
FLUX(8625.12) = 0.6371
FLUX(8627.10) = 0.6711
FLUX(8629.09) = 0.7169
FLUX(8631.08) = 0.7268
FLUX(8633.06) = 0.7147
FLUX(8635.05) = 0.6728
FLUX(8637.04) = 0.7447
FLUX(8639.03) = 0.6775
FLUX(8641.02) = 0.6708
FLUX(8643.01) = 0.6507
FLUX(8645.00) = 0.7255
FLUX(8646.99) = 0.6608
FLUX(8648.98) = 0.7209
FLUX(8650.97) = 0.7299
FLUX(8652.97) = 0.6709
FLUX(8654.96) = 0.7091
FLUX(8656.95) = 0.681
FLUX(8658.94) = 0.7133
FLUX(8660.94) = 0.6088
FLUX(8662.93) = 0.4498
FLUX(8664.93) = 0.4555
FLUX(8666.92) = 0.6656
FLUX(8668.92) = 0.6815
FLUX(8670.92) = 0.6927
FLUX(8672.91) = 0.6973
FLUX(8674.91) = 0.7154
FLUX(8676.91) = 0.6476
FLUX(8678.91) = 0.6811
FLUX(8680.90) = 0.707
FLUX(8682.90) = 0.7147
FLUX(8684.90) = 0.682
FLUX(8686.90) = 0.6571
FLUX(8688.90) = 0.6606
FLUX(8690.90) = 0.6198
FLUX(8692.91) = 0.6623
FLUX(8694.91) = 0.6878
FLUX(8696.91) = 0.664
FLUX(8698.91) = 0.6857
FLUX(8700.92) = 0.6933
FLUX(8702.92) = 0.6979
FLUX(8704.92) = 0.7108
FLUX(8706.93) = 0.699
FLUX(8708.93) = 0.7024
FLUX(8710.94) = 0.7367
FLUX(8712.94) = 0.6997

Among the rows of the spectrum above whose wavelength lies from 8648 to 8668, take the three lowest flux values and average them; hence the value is 0.505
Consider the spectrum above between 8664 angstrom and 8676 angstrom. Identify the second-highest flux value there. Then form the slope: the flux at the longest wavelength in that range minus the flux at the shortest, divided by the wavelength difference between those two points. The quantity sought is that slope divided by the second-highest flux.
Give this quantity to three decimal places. 0.037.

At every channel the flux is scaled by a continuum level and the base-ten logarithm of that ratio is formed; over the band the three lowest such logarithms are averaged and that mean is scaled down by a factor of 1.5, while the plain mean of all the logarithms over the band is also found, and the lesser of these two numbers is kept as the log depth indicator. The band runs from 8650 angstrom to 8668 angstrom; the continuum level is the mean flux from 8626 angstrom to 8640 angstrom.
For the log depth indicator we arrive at -0.099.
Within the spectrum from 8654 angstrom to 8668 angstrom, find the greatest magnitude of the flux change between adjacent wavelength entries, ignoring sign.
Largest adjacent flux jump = 0.21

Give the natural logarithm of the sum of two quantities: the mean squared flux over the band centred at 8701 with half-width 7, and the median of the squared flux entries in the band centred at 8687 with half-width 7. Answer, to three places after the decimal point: -0.087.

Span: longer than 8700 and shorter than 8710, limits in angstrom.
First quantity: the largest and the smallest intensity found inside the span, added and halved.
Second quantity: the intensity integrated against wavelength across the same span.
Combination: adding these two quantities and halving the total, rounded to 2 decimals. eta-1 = 3.86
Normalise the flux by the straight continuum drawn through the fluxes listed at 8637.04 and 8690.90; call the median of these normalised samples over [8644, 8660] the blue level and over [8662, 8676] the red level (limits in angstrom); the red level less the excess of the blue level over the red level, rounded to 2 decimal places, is 1.03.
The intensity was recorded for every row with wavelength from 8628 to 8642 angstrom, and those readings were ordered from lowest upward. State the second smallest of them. 0.6728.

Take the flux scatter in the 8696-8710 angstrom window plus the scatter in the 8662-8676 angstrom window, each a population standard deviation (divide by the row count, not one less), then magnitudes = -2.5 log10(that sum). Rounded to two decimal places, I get 2.28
